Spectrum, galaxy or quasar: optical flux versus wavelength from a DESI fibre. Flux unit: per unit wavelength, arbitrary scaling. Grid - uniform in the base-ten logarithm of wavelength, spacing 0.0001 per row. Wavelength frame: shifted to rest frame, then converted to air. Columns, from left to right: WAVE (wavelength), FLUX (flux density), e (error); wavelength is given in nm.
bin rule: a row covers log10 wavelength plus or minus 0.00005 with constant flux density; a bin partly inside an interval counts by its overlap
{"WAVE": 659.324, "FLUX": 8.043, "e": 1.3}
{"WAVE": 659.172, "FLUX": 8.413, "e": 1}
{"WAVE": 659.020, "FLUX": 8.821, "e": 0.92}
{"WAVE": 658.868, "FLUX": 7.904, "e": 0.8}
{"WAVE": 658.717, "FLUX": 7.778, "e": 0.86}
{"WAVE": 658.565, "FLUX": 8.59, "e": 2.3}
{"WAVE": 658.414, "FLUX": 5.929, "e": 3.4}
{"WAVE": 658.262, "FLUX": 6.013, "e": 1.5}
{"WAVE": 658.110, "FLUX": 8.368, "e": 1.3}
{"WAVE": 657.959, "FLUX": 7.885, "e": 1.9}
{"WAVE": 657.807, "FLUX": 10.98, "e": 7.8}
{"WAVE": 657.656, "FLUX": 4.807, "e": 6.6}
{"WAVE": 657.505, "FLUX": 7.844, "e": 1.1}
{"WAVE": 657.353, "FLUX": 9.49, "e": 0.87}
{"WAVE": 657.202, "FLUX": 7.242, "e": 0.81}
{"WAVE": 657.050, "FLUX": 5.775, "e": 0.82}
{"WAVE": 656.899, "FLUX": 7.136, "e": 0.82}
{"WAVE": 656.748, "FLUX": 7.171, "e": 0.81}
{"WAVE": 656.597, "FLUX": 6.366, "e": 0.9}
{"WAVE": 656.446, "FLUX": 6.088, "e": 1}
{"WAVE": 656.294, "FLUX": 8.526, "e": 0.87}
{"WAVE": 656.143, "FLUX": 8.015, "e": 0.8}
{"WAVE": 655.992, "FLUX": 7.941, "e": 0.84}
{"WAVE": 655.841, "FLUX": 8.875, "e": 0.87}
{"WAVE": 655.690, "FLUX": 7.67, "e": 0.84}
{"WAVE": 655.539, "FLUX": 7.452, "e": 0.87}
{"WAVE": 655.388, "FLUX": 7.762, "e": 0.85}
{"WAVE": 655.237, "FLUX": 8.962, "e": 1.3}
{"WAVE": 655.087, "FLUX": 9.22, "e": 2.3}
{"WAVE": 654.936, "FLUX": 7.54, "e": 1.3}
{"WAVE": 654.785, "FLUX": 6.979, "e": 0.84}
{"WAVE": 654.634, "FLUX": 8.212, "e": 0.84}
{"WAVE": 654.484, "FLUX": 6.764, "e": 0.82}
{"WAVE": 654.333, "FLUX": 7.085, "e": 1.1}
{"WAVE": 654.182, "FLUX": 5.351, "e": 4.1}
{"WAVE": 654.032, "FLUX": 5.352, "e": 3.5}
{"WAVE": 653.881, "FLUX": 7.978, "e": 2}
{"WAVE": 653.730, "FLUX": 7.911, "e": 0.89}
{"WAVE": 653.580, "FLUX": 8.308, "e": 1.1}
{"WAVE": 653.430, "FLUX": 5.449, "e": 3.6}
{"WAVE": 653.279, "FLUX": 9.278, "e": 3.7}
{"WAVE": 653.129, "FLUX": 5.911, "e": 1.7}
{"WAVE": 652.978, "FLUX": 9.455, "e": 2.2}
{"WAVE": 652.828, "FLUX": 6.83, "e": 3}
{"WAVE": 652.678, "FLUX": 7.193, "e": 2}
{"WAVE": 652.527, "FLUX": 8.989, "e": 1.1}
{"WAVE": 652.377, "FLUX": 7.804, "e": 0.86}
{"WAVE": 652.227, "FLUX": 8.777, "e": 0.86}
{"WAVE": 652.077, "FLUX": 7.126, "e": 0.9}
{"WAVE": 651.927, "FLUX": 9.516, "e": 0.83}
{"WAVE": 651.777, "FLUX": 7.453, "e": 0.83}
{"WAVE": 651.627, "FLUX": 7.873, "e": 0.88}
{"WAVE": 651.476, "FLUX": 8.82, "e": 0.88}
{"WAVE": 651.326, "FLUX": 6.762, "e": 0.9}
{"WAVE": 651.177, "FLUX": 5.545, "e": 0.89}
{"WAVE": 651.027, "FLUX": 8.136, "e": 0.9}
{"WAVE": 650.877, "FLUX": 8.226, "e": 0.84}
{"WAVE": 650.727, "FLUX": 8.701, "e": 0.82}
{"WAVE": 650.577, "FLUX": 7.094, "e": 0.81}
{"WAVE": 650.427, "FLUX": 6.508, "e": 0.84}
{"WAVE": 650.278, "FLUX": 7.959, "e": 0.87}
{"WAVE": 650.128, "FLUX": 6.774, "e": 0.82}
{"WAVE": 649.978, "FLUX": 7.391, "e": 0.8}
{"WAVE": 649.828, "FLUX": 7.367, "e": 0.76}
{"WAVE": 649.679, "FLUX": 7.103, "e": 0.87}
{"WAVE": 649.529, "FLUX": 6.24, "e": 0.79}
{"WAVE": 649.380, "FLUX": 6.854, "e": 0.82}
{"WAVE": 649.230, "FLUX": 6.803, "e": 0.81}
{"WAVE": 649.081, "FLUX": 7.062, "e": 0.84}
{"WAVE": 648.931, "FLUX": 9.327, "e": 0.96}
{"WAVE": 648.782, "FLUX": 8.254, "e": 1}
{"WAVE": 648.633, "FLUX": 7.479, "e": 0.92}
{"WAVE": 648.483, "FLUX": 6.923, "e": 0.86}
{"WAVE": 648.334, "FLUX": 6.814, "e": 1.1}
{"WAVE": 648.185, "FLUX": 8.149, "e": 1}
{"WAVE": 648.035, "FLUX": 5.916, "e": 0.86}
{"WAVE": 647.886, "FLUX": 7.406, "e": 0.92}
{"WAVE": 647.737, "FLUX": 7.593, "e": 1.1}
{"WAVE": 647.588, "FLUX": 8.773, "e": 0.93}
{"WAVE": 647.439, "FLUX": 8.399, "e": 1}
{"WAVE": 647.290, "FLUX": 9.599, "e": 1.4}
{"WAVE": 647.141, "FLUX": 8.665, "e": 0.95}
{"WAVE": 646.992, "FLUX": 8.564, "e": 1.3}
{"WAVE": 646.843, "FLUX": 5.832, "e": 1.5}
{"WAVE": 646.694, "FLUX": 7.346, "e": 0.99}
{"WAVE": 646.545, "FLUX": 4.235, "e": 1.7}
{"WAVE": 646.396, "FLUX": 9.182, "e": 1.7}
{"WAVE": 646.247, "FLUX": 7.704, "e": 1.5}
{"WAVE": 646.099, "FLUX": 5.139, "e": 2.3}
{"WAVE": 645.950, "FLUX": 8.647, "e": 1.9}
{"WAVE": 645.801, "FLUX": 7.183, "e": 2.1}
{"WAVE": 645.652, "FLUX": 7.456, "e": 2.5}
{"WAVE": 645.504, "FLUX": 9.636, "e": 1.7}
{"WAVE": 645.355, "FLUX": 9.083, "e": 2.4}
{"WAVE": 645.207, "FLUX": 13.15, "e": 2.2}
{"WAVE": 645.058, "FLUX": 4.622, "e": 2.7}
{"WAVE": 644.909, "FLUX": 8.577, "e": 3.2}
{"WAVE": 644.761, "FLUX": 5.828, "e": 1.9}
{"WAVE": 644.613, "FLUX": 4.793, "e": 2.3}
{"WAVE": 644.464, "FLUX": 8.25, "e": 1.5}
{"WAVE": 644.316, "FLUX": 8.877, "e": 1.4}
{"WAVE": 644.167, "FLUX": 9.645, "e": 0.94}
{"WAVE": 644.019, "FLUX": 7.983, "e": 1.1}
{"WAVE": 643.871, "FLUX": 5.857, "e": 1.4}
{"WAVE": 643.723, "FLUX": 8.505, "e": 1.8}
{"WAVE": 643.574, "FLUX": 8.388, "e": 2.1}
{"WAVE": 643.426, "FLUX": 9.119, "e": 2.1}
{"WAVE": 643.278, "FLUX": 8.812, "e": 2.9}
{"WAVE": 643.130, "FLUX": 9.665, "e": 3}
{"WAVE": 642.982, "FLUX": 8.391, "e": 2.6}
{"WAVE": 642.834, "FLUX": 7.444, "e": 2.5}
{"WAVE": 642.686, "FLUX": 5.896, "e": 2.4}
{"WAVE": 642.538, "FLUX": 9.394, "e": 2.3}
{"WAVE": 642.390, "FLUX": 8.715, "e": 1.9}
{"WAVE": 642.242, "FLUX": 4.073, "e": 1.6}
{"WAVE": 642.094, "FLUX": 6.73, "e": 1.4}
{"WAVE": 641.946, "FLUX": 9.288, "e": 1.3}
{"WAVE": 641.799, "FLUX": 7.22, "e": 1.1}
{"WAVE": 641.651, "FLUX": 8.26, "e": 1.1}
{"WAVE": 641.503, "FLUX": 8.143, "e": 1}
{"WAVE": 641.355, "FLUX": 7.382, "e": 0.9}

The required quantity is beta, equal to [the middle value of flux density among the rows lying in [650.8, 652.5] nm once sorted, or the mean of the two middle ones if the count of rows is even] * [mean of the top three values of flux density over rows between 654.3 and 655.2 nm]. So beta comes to 66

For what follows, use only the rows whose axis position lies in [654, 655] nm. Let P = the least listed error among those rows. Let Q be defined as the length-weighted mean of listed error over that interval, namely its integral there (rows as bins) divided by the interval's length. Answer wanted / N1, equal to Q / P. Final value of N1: 2.09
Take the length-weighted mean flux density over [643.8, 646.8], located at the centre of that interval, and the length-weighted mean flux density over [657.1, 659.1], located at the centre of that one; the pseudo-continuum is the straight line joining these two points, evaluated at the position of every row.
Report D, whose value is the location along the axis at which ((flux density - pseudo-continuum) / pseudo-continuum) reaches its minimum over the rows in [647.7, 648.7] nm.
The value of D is 648.035 nm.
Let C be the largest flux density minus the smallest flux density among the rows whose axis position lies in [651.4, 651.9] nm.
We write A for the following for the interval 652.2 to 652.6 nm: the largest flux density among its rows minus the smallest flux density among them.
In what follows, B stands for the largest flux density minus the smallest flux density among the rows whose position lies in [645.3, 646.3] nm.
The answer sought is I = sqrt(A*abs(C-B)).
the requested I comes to 1.9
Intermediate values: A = 1.2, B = 4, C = 1.4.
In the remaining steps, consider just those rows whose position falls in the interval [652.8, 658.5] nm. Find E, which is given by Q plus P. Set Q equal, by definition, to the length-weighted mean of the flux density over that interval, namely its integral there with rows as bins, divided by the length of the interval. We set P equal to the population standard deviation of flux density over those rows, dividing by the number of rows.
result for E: 8.8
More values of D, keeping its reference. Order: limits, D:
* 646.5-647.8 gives 646.545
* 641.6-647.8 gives 642.242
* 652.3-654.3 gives 654.182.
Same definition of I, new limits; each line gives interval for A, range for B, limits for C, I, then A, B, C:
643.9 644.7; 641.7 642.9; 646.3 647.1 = 1.3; 4.9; 5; 4.9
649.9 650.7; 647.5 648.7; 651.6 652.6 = 0.8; 1.5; 3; 2.4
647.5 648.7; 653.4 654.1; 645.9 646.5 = 1.8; 2.9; 3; 4.0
